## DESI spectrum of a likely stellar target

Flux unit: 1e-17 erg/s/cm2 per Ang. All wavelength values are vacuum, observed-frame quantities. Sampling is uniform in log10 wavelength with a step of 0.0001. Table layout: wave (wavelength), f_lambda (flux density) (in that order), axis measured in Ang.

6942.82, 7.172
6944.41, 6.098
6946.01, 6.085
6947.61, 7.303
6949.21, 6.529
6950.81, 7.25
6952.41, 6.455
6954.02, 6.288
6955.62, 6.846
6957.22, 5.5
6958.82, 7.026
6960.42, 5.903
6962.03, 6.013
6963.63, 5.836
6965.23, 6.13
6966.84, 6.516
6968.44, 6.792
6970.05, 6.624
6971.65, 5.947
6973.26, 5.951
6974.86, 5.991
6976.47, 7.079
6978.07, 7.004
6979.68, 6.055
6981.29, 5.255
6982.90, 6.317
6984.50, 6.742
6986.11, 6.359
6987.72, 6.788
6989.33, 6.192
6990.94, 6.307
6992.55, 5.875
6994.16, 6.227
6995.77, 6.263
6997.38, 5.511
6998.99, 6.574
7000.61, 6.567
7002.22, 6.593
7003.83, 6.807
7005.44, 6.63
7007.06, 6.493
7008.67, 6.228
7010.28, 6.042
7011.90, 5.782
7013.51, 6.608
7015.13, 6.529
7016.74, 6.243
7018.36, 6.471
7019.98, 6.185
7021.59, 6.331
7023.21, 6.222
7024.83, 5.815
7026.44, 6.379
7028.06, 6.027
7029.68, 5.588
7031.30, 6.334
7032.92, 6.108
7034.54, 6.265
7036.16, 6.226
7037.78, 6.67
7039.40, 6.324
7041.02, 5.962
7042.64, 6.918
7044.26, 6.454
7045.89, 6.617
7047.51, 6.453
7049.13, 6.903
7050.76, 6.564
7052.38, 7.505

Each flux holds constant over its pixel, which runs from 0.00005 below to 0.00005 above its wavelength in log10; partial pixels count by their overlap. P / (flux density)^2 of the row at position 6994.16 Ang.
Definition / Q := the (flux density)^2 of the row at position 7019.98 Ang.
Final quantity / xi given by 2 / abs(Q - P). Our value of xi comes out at 3.84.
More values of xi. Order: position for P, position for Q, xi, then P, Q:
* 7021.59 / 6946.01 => 0.65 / 40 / 37.0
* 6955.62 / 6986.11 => 0.31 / 47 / 40.4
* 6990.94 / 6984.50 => 0.35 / 40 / 45.5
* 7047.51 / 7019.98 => 0.59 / 42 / 38.3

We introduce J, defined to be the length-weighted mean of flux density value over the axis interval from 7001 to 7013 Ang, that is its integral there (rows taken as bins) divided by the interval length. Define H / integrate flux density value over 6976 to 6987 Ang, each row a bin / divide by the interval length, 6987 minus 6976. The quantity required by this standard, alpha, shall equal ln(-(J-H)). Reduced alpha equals -6.4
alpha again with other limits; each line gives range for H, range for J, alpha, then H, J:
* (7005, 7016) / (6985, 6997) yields -3.0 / 6.32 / 6.27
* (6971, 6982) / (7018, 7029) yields -5.0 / 6.19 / 6.19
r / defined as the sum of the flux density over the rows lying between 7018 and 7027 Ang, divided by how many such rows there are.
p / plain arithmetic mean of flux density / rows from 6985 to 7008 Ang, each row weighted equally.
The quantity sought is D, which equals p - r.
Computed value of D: 0.137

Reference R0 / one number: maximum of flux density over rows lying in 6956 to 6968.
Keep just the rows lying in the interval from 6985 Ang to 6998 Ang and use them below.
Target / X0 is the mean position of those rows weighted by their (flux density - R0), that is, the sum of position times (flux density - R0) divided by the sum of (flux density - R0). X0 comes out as 6992.8 Ang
